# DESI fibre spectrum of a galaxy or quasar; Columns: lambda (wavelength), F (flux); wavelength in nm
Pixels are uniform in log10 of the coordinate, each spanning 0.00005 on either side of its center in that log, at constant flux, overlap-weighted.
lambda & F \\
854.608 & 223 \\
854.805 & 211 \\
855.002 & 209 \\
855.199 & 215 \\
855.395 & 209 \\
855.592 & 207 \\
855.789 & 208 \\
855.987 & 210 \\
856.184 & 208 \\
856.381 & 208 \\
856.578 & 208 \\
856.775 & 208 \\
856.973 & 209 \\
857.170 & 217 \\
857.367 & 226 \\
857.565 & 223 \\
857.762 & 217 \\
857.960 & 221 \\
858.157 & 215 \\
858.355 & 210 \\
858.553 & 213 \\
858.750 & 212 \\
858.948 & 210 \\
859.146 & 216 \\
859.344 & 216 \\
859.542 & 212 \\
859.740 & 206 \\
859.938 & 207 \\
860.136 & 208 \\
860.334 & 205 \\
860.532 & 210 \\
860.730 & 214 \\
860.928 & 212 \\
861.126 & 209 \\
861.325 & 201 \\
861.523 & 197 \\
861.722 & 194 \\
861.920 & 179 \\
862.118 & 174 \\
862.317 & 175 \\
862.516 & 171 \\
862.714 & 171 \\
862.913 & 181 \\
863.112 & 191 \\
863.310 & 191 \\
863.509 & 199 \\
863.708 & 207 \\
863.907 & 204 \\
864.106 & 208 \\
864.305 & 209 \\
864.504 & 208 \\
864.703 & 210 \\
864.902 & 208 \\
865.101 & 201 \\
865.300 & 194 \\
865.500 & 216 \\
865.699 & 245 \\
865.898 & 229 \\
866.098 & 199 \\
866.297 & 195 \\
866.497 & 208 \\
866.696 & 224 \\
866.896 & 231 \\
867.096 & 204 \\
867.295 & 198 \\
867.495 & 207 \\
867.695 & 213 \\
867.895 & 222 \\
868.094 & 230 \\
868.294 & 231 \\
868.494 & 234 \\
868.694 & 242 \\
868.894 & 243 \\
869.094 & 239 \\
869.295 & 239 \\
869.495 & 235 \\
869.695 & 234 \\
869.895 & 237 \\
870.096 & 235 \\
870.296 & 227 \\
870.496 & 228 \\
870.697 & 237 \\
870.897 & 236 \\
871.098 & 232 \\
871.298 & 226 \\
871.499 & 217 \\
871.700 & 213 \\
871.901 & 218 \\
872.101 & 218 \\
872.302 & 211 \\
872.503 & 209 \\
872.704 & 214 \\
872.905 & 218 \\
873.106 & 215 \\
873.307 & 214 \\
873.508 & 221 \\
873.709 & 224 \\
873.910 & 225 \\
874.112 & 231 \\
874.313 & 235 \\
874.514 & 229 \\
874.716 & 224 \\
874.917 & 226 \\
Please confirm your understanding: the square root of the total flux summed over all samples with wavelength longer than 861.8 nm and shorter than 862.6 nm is 26.4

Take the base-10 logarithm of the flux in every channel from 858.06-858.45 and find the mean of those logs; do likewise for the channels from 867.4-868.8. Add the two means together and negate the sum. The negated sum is -4.68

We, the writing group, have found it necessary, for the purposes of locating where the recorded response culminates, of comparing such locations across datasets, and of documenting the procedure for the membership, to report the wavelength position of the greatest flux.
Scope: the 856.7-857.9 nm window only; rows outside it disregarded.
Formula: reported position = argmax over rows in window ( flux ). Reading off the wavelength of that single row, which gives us 857.367 nm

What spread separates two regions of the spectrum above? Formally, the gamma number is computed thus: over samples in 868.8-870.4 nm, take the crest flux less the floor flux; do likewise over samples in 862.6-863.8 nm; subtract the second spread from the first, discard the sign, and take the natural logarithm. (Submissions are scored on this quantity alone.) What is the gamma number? 3.0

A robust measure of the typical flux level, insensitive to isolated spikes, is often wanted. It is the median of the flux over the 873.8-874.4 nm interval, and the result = 231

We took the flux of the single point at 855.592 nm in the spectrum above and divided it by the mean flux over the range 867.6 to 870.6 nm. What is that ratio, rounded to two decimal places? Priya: 0.89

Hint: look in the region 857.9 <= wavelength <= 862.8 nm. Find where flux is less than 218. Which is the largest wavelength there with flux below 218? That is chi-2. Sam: 862.714 nm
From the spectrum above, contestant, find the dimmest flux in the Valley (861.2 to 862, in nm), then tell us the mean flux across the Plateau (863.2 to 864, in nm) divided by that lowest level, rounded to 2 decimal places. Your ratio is 1.12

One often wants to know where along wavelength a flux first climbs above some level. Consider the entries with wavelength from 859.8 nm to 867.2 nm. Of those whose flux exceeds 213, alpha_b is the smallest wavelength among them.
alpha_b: 860.730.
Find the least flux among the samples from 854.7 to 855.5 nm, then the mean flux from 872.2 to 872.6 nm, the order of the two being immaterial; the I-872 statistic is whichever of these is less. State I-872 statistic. 209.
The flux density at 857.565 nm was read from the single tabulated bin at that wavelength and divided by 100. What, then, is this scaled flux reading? 2.23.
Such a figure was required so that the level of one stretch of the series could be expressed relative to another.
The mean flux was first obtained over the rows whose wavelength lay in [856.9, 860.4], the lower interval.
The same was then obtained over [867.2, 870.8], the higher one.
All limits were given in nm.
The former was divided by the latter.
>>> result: 0.93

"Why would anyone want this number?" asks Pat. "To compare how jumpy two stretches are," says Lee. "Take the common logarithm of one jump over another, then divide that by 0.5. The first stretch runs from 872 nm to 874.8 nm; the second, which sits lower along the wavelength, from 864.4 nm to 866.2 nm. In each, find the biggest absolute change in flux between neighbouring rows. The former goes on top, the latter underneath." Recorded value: -1.3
